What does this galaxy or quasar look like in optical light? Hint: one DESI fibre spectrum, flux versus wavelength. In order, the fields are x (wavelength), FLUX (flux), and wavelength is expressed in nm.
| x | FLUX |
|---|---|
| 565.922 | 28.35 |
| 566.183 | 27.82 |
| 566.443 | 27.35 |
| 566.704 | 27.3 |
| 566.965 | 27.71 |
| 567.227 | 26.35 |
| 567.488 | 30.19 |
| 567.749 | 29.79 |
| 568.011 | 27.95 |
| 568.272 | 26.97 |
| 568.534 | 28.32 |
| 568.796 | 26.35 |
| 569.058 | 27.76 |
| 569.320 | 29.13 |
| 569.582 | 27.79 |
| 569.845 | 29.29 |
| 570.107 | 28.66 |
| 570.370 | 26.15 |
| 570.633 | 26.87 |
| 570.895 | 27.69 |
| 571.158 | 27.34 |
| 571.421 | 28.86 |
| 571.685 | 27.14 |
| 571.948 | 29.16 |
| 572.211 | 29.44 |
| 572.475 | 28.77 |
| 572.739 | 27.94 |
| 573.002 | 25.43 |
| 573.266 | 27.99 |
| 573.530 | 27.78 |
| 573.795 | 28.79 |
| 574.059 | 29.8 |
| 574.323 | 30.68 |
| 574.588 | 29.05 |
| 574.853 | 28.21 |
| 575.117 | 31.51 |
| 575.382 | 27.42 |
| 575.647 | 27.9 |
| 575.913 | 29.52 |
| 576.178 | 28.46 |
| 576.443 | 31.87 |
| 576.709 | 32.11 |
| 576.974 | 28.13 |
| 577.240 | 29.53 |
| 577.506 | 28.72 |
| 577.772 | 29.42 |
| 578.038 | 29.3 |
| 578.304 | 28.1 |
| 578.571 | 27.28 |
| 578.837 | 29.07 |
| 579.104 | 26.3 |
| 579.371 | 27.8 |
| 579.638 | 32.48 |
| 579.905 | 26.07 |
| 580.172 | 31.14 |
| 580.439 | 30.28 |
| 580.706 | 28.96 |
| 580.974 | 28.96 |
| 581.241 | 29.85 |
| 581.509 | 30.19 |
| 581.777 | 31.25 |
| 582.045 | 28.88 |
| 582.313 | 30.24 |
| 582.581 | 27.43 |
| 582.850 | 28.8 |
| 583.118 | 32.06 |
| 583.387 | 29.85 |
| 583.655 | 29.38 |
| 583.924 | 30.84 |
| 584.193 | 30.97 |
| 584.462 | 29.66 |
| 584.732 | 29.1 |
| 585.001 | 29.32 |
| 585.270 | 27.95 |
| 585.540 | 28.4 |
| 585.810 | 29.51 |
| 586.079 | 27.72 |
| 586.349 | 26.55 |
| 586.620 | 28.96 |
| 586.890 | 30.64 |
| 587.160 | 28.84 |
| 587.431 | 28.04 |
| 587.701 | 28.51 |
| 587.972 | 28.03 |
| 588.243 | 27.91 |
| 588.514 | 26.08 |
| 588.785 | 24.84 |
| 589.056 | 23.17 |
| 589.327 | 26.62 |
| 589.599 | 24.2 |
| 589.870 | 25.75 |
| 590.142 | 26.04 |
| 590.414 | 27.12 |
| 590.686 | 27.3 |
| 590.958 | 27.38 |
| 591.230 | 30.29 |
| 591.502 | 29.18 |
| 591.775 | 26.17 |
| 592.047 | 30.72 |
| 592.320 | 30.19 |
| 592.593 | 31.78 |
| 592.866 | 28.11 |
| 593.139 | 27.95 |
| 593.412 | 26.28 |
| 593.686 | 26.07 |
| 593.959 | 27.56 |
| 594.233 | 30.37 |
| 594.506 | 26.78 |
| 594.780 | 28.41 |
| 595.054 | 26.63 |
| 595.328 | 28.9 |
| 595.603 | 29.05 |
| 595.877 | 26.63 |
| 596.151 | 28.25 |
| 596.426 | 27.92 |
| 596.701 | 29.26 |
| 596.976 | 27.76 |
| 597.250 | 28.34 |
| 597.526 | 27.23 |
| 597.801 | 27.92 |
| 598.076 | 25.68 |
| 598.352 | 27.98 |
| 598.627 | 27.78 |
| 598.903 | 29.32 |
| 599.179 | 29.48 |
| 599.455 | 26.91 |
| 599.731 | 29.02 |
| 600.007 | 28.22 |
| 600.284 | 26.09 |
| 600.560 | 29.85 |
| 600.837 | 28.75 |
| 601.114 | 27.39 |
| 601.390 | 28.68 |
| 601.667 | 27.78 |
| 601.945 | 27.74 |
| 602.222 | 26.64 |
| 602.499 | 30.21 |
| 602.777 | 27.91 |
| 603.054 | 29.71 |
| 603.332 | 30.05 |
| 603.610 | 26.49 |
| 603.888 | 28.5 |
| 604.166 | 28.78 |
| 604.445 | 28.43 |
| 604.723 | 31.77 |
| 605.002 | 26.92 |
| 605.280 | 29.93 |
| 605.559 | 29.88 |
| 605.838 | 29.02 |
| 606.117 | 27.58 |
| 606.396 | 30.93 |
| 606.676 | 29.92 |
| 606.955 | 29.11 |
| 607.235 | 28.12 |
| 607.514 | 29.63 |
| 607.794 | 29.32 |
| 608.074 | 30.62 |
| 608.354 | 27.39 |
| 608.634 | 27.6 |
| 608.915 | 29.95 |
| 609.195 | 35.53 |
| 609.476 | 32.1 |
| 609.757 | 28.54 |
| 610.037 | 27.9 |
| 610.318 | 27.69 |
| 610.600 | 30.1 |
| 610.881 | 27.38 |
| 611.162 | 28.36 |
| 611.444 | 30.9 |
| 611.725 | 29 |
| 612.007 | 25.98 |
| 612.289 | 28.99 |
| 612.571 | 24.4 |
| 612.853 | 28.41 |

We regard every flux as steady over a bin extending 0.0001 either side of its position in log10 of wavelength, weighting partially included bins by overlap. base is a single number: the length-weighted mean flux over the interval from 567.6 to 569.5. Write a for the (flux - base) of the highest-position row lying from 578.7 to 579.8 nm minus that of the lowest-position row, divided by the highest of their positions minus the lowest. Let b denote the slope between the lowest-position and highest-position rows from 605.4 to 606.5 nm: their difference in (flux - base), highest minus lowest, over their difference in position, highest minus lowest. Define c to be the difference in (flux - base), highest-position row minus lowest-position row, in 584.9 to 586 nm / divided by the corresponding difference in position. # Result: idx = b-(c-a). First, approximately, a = 4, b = 1.3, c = 0.2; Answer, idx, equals 5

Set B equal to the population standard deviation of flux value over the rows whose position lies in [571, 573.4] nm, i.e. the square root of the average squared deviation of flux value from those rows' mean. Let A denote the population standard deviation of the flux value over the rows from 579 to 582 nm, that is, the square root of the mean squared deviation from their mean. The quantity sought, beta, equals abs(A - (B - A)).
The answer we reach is 2.7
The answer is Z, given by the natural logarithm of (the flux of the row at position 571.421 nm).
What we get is 3.36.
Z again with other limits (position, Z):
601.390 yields 3.36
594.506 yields 3.29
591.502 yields 3.37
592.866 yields 3.34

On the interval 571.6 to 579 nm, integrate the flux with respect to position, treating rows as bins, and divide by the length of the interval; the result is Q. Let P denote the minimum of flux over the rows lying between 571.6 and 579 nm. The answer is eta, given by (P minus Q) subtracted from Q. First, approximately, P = 25.43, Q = 28.9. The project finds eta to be 32.3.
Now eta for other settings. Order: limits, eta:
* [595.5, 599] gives 30.1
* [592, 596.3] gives 30.5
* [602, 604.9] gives 31.1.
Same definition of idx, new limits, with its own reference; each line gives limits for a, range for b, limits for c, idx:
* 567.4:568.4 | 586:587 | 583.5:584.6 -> -1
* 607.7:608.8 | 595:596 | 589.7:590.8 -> -4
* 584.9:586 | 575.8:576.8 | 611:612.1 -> 6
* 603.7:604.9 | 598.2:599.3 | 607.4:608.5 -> 8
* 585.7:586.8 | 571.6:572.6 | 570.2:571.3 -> 0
